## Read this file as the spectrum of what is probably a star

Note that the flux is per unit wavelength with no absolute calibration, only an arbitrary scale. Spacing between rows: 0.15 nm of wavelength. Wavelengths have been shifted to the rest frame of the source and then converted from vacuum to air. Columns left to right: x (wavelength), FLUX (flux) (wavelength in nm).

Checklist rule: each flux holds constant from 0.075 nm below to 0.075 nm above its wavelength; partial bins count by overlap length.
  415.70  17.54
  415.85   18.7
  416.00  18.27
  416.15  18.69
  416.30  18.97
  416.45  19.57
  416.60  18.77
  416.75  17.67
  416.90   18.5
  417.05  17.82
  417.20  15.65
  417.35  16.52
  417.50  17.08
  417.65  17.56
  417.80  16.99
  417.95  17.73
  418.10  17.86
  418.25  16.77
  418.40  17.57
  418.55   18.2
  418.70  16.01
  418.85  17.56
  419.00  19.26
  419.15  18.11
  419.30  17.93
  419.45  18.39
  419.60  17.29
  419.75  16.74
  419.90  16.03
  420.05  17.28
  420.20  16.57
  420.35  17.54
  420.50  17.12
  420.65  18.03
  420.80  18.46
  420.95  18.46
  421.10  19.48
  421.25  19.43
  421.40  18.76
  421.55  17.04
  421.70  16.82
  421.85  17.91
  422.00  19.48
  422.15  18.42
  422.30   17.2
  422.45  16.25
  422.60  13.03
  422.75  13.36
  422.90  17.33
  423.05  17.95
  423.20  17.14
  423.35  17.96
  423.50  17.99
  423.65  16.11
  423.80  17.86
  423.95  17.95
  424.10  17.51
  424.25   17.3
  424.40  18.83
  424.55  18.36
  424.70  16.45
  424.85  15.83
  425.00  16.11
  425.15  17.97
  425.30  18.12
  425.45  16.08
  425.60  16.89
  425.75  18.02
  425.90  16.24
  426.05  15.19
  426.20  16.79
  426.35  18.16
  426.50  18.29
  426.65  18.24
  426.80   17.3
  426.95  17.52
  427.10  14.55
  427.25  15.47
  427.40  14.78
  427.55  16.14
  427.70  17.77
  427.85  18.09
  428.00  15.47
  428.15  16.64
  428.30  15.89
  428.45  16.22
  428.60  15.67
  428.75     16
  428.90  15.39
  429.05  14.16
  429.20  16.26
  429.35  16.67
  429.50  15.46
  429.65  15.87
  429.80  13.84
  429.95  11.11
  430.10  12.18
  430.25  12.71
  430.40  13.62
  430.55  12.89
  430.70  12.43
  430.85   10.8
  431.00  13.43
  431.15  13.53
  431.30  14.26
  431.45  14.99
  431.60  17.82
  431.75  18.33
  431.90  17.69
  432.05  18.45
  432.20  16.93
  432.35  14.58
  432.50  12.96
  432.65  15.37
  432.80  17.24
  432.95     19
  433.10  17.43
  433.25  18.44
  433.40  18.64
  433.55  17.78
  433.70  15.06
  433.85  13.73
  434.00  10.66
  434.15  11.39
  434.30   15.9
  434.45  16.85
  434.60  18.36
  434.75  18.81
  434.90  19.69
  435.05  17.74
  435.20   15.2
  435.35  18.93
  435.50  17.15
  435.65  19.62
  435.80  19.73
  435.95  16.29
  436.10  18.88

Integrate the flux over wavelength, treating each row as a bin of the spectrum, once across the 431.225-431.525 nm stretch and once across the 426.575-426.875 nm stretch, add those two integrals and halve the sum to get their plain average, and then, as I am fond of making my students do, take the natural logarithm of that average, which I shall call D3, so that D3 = 1.58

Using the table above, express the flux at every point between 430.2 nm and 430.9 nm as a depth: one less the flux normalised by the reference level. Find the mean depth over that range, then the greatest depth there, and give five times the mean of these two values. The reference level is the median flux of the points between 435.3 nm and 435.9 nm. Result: 2.0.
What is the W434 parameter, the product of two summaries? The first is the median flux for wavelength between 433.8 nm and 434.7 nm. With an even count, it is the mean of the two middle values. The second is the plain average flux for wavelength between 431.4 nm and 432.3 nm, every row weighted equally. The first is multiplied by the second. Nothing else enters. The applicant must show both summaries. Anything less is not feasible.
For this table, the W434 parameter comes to 257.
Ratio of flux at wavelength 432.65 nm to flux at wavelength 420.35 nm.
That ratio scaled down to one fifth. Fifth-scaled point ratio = 0.175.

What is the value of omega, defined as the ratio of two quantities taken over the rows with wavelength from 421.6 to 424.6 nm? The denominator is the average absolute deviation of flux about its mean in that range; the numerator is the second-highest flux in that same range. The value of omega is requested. 18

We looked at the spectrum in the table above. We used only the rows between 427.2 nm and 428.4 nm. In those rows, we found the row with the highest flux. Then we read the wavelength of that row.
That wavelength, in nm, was 427.85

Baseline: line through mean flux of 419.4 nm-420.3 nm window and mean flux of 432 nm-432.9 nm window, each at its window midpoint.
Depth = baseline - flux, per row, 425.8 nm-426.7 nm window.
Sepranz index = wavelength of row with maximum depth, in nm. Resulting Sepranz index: 426.05 nm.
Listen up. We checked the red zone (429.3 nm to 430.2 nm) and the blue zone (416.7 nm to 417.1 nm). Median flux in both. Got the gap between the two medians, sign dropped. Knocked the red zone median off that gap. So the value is -11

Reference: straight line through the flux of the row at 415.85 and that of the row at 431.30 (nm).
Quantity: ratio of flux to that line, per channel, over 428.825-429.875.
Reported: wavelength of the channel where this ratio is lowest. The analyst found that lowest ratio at 429.80 nm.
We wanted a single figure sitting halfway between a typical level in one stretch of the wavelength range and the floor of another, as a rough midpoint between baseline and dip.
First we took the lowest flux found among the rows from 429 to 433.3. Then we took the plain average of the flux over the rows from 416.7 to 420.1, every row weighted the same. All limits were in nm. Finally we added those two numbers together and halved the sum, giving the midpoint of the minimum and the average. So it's 14.11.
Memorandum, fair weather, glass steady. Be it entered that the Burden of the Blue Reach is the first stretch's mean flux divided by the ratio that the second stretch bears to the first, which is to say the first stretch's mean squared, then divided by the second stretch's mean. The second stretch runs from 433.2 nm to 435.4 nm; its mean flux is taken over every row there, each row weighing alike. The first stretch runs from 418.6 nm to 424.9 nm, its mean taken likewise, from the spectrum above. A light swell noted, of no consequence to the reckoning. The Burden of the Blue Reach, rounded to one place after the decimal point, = 18.5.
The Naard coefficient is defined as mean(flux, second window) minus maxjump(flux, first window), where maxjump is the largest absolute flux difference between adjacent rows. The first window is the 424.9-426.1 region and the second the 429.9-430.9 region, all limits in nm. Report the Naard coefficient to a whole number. 10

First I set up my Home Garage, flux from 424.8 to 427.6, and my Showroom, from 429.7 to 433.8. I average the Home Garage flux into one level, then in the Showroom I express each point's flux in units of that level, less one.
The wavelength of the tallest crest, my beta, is 432.95 nm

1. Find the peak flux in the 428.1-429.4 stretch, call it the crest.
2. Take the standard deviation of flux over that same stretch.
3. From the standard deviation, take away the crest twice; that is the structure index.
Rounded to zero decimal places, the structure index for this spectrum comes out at -33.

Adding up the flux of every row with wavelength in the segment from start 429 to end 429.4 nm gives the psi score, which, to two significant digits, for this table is 47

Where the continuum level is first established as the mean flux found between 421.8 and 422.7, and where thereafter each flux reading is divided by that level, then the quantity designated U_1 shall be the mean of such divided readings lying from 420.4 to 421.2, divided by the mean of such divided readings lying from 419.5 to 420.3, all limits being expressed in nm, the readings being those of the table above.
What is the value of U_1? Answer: 1.09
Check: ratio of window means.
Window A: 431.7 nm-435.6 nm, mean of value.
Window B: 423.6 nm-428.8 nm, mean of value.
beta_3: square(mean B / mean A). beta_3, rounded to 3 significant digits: 1.03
